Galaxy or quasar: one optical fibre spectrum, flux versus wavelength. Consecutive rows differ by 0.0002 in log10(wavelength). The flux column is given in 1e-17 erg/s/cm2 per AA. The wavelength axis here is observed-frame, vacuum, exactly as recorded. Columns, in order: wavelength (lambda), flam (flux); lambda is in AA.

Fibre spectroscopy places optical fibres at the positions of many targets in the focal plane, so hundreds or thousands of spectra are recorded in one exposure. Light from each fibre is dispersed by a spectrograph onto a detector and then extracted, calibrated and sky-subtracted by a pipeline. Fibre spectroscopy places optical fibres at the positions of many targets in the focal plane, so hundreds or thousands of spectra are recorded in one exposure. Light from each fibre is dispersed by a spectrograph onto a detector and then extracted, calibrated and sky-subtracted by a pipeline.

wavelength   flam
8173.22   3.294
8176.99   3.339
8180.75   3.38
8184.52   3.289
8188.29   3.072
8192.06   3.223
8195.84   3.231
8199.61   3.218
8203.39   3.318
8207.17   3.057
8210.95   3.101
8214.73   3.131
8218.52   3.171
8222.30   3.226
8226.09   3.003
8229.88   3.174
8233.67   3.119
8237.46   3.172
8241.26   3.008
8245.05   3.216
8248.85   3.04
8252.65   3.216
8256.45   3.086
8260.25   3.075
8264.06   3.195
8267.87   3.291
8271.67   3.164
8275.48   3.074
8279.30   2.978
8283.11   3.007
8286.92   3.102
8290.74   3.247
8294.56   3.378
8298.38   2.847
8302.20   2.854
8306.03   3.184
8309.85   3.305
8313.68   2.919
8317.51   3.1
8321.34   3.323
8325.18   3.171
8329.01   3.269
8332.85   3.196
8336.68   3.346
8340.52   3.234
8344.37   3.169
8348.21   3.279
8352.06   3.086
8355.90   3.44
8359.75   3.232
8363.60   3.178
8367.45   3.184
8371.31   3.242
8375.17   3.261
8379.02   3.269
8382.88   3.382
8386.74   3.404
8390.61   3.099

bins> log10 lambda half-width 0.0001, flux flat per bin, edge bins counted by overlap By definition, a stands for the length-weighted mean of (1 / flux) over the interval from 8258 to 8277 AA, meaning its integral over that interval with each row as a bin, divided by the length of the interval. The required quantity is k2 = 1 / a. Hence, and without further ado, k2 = 3.16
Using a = 0.317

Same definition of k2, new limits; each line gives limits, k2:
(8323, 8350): 3.24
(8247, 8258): 3.11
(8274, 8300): 3.09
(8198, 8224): 3.17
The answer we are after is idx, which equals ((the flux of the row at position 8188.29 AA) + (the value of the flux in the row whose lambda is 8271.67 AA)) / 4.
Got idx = 1.56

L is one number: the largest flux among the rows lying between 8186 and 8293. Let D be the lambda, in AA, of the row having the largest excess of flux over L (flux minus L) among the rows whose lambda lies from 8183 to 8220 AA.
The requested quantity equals 8203.39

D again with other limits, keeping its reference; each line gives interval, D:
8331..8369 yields 8355.90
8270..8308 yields 8294.56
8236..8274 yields 8267.87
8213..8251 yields 8222.30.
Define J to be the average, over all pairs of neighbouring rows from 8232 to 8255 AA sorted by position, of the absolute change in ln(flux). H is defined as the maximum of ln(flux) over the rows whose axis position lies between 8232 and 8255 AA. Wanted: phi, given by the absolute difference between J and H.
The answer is 1.12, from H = 1.17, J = 0.05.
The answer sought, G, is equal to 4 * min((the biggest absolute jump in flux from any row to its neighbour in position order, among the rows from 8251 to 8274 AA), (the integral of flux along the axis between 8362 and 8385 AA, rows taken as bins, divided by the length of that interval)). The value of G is 0.5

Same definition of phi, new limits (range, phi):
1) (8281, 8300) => 1.15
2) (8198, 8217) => 1.17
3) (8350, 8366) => 1.17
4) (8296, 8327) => 1.14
